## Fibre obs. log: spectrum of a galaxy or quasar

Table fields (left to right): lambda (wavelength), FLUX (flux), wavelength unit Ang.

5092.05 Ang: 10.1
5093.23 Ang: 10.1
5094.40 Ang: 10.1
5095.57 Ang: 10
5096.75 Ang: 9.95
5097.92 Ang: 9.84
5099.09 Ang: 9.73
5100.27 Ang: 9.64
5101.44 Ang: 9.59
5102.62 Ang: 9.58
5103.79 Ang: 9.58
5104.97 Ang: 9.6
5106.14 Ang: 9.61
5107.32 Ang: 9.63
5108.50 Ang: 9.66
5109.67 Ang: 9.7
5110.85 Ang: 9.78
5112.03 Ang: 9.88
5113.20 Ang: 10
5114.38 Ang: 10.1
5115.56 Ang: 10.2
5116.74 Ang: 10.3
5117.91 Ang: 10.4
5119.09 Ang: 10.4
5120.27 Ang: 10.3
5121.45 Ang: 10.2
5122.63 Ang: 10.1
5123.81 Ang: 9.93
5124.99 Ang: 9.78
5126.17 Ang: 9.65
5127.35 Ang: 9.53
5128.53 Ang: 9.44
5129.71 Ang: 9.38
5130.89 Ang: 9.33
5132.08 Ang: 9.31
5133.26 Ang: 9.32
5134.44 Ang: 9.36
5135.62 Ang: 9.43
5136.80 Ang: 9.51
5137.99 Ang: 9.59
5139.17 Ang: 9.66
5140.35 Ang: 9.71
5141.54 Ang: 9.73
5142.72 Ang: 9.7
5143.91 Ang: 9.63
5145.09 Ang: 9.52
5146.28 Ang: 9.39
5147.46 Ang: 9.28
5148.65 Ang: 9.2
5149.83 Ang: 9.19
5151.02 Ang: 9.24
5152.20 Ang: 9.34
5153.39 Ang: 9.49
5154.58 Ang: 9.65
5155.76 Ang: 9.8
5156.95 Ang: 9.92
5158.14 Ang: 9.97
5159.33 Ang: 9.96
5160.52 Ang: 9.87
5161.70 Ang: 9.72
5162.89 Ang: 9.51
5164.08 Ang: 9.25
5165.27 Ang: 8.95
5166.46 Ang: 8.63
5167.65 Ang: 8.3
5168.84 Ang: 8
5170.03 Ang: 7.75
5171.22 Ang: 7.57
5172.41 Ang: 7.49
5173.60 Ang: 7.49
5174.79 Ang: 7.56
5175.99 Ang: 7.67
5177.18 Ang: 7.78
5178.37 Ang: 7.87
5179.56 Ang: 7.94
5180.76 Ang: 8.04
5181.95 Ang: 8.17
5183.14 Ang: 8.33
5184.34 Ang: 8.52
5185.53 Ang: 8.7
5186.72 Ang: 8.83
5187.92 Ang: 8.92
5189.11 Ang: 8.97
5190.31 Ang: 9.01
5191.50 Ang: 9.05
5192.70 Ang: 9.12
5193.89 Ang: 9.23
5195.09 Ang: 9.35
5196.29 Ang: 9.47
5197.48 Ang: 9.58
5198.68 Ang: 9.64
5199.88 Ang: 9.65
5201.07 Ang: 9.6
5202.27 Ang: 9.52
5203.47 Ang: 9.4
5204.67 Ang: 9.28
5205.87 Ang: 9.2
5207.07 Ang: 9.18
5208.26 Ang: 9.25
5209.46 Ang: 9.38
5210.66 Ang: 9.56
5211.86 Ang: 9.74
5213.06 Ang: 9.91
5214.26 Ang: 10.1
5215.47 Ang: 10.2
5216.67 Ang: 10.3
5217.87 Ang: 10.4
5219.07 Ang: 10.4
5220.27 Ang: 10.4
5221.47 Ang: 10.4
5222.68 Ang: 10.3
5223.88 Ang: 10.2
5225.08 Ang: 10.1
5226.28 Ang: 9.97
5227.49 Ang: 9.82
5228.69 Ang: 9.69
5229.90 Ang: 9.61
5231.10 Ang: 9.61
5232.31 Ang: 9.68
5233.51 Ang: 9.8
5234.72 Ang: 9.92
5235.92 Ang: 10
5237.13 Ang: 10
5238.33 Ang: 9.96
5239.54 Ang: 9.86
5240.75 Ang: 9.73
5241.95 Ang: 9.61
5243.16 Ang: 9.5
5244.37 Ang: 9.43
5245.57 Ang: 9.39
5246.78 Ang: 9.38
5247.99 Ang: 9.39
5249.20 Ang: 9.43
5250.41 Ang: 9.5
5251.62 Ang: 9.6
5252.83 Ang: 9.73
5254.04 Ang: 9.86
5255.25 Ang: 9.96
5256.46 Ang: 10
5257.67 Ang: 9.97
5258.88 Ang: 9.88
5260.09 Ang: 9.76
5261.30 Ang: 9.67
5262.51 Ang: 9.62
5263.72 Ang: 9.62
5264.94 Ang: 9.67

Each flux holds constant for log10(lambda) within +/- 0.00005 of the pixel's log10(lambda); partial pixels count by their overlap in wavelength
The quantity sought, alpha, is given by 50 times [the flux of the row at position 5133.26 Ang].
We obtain 466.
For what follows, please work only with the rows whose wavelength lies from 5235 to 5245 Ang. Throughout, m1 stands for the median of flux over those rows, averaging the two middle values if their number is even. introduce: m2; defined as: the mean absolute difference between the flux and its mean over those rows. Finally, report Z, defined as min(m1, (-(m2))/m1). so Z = -0.020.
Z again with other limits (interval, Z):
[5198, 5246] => -0.031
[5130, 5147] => -0.014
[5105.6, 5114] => -0.012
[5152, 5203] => -0.077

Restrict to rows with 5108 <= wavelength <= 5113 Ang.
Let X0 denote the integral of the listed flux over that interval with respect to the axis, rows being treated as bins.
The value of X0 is 49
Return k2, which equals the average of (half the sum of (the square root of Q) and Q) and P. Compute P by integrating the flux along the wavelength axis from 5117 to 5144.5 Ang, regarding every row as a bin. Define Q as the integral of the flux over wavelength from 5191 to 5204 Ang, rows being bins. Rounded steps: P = 267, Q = 122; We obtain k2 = 167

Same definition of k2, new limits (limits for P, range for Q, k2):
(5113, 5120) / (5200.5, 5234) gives 123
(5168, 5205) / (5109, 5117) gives 182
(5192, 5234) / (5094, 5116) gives 262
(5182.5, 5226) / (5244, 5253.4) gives 232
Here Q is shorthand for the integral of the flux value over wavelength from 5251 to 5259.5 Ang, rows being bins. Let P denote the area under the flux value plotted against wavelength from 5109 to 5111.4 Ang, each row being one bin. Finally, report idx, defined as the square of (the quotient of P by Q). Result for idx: 0.1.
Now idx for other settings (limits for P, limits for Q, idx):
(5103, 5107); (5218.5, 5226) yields 0.2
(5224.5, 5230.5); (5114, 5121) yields 0.7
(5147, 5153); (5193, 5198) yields 1.4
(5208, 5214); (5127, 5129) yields 9.2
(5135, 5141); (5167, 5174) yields 1.1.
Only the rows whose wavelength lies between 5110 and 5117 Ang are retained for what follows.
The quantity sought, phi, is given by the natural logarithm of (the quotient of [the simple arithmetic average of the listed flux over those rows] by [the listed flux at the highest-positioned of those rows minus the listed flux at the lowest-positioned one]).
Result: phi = 3.0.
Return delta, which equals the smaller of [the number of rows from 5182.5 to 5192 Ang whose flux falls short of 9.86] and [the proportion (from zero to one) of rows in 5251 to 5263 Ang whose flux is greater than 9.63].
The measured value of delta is 0.8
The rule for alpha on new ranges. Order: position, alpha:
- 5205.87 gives 460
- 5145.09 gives 476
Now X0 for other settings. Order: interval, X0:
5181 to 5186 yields 42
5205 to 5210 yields 46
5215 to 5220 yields 52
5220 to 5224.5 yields 46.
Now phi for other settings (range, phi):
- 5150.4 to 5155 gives 3.1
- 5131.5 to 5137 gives 3.8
